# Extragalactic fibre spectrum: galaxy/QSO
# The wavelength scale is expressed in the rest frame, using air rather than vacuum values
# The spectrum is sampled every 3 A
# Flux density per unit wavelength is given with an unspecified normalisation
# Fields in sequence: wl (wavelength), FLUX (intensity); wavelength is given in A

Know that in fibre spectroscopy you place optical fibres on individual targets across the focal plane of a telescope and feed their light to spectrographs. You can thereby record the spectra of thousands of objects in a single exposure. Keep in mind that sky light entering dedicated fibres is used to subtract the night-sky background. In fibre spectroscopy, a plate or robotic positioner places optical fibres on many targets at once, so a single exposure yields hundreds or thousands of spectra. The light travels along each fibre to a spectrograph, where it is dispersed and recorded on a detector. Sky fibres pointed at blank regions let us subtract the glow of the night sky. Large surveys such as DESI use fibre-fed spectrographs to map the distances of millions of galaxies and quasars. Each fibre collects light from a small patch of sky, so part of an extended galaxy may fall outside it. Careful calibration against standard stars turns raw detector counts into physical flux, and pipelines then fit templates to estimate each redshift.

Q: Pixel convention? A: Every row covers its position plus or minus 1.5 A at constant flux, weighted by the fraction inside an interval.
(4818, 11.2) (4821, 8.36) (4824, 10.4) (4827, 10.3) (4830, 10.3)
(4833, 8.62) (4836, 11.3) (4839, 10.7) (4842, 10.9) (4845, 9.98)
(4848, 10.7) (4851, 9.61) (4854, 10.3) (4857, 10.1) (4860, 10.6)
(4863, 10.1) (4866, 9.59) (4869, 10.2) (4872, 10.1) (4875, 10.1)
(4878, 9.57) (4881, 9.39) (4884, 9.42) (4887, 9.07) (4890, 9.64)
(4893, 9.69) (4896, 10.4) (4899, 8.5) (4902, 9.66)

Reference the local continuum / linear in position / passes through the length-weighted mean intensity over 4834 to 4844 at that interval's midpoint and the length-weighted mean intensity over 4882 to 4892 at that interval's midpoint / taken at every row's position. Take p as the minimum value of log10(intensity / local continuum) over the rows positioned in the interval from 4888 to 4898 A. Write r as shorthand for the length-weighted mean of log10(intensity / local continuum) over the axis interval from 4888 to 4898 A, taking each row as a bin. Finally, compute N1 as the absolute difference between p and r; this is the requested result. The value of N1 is 0.011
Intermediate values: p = 0.015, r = 0.026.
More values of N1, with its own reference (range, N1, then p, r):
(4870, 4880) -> 0.011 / -0.004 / 0.007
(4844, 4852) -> 0.019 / -0.036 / -0.017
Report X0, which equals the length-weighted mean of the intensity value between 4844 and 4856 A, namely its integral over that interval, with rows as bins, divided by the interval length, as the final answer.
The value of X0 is 10.2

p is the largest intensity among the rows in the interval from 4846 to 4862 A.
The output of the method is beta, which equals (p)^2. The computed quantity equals 114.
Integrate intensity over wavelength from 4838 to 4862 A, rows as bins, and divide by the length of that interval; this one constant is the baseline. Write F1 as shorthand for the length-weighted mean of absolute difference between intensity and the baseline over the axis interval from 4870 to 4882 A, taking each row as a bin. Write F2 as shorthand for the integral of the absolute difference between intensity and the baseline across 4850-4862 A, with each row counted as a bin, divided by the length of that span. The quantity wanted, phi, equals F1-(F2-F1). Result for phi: 0.7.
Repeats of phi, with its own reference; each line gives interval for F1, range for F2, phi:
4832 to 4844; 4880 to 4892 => 0.7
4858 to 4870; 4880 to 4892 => -0.2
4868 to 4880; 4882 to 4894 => -0.1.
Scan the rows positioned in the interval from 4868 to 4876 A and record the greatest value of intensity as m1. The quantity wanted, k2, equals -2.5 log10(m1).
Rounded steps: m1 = 10.2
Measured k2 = -2.52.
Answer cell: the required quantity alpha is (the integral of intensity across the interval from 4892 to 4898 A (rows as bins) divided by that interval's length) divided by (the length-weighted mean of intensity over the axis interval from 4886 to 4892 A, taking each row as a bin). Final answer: 1.06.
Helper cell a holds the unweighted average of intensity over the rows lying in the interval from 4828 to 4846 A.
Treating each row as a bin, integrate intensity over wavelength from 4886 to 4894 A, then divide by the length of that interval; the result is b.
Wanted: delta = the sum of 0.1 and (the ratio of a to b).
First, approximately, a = 10.3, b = 9.5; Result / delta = 1.19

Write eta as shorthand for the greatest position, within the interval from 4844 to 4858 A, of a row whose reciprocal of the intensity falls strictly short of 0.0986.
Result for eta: 4854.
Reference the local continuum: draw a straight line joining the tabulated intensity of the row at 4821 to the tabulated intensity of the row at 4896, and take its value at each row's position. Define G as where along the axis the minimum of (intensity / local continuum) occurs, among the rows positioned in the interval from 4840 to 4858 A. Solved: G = 4851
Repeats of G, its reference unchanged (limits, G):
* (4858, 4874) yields 4866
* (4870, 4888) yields 4887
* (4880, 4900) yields 4899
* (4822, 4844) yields 4833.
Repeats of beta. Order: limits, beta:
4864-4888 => 104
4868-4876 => 104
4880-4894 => 94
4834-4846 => 128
